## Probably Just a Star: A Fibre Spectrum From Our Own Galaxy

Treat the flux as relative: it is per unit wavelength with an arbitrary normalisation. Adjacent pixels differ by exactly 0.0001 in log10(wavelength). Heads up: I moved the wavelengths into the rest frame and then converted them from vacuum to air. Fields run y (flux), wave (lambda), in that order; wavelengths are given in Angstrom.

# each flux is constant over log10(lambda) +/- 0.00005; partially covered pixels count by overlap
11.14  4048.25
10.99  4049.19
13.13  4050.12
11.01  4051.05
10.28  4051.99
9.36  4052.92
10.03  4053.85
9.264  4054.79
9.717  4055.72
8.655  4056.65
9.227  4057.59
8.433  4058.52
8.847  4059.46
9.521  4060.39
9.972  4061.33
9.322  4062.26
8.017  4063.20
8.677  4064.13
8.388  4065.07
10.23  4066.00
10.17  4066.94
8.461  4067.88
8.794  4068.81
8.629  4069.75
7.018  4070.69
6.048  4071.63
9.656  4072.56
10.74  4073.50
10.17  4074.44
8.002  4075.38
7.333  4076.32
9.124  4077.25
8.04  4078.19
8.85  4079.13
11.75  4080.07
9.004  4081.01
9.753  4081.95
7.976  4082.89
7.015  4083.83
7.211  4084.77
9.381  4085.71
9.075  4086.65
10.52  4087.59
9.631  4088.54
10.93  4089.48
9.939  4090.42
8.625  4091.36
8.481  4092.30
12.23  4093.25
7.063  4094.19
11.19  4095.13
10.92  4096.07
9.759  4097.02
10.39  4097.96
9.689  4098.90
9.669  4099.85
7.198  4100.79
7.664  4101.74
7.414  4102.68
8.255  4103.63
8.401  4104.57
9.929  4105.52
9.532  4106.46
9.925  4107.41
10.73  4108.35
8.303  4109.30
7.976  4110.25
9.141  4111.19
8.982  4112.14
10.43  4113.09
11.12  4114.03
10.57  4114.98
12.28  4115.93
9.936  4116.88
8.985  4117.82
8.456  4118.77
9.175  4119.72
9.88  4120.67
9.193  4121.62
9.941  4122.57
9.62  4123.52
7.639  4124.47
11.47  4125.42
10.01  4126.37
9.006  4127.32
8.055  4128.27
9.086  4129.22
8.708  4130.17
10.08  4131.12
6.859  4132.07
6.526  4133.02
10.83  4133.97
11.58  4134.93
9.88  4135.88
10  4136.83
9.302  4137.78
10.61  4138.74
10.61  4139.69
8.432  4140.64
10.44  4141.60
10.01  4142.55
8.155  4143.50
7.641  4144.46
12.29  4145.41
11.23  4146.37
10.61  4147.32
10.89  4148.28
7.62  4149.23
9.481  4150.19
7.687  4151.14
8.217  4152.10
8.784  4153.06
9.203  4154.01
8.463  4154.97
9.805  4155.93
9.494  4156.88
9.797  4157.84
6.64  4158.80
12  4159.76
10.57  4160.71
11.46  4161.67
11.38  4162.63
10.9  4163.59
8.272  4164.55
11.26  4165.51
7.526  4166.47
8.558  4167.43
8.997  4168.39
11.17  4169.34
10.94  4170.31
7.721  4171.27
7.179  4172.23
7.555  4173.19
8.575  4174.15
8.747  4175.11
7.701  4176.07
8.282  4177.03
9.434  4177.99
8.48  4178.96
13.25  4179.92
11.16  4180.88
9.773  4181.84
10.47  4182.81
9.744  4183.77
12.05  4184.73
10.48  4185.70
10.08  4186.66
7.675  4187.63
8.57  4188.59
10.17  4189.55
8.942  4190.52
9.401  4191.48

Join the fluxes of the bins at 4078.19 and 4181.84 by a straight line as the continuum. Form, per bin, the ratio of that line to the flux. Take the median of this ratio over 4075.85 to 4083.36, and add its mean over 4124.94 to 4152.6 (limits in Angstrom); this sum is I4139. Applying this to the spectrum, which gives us 1.88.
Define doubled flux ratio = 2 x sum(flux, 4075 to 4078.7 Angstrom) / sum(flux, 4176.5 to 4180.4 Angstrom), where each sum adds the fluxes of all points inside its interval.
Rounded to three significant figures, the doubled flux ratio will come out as 1.65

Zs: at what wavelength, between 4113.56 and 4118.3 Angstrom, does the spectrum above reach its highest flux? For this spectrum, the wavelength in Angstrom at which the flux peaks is 4115.93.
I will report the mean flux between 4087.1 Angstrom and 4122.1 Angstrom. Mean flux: 9.53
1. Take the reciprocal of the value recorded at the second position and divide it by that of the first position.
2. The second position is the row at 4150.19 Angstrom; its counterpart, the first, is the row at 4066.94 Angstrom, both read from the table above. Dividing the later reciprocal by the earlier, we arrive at 1.07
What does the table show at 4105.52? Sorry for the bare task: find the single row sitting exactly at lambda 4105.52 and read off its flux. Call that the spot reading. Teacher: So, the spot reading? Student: 9.929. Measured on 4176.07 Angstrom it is 7.701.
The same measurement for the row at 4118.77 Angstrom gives 8.456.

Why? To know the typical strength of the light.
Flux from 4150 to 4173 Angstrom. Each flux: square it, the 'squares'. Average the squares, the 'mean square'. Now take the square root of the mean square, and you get 9.52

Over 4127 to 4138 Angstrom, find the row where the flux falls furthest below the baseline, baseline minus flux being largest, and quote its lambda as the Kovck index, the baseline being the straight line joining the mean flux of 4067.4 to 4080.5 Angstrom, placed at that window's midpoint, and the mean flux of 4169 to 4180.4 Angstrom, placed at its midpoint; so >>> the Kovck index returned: 4133.02 Angstrom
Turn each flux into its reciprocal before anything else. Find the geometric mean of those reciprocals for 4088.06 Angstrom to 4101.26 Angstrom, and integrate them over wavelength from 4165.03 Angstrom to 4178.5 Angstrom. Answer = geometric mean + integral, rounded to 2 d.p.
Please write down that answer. 1.66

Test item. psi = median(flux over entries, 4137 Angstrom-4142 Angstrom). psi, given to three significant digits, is 10.4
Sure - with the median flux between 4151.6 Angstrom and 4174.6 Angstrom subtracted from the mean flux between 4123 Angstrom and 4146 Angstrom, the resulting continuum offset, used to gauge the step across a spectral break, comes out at 0.4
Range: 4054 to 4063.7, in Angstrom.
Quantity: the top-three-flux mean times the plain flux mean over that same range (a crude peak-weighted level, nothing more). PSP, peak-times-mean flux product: 89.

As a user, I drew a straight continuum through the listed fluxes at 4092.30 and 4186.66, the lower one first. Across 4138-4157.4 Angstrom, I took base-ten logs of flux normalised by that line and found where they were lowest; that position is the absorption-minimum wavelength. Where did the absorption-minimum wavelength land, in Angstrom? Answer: 4149.23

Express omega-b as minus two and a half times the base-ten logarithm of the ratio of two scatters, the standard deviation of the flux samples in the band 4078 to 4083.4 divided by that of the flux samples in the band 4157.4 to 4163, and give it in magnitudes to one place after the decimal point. 0.4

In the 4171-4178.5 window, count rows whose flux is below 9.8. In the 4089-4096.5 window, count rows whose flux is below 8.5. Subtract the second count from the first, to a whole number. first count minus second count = 6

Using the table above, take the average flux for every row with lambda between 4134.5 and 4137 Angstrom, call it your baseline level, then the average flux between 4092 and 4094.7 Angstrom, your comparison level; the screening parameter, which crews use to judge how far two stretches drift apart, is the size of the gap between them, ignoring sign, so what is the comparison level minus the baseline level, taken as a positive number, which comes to 1.2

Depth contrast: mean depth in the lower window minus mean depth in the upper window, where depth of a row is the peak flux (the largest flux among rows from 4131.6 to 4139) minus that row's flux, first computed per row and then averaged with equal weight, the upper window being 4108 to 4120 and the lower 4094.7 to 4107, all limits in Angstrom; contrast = 0.47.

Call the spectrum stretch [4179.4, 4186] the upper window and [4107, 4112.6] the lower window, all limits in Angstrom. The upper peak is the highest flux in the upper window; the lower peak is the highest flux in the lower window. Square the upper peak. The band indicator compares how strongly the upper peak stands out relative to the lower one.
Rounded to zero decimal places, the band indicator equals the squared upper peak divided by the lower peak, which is 16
